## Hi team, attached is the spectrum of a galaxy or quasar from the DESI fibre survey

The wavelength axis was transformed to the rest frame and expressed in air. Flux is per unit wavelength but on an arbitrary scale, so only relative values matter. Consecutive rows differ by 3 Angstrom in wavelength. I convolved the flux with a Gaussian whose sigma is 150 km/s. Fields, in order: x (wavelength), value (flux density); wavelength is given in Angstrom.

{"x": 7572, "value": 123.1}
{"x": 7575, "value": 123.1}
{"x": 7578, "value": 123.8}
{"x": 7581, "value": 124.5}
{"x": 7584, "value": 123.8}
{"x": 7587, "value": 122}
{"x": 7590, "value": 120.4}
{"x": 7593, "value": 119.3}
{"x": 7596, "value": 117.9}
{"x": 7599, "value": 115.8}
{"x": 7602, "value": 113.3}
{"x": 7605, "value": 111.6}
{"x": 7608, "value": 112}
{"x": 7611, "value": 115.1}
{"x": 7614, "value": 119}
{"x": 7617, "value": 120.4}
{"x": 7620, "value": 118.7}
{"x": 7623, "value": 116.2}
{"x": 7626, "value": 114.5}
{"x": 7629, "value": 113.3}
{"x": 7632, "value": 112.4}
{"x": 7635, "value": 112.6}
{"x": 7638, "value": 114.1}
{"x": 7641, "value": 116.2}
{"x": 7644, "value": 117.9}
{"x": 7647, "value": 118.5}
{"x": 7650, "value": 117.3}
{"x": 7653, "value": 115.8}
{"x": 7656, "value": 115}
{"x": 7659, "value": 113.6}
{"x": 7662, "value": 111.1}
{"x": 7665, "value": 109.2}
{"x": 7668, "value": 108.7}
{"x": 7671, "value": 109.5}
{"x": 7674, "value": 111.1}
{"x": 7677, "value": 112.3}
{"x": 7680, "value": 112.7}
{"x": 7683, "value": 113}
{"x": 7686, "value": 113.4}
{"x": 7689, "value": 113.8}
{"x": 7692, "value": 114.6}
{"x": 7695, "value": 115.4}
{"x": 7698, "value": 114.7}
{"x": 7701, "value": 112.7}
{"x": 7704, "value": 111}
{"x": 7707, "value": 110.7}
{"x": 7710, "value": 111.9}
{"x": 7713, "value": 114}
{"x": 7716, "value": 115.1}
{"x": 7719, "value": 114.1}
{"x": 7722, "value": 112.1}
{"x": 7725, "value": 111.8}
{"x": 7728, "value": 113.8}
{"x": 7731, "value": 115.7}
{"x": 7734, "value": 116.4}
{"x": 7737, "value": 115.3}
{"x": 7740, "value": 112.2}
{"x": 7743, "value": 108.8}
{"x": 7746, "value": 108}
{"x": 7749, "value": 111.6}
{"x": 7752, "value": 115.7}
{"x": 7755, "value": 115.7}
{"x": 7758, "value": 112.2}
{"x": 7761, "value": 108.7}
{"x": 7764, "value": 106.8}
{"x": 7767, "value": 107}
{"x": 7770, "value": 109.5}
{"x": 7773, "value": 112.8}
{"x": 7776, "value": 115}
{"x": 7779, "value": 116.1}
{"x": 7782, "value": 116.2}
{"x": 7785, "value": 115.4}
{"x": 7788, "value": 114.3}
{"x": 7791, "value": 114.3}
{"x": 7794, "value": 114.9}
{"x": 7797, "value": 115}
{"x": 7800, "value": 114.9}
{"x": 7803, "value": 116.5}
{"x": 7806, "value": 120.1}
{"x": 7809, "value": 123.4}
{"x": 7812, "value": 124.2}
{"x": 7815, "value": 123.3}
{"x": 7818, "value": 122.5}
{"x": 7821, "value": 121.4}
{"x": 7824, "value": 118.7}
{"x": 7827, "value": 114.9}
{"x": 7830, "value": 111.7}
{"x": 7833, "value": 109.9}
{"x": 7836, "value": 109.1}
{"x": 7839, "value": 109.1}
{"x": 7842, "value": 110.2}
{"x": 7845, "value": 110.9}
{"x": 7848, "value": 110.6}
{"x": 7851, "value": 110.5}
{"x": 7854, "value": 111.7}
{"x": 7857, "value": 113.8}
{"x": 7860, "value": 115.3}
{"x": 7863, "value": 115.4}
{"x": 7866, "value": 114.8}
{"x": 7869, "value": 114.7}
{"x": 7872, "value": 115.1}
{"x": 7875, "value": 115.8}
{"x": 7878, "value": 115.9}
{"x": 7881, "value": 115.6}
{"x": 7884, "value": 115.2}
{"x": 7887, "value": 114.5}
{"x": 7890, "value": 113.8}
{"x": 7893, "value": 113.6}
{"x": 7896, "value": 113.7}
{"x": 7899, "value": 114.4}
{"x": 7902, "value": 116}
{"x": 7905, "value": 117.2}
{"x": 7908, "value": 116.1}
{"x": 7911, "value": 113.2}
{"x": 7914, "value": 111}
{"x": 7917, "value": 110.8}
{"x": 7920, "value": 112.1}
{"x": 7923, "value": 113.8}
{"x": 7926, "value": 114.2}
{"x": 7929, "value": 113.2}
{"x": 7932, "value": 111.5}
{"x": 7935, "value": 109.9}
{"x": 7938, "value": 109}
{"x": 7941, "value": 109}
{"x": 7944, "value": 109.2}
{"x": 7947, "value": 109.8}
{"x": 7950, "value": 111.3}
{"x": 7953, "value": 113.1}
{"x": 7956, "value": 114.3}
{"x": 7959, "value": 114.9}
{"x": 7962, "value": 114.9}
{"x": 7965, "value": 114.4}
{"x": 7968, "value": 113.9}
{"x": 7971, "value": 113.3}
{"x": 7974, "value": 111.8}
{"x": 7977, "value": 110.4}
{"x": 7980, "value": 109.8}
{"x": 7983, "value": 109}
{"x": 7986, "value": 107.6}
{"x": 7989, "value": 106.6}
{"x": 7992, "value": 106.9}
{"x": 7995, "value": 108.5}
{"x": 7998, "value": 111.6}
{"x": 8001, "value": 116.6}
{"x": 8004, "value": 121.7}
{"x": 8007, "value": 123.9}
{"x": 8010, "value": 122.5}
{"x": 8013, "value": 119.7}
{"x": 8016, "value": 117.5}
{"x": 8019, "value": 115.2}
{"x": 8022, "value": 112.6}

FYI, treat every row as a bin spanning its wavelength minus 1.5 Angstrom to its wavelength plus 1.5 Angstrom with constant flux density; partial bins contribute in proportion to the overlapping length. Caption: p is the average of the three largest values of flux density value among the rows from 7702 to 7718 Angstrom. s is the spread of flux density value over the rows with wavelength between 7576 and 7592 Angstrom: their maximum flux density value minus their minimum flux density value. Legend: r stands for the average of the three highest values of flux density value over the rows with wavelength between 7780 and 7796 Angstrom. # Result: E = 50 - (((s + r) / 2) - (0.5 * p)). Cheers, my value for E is 47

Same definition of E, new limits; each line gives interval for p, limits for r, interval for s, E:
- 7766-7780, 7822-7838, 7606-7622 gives 46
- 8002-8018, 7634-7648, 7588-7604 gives 49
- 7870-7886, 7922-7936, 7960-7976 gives 49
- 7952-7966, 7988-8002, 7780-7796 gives 50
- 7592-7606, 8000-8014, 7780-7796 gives 47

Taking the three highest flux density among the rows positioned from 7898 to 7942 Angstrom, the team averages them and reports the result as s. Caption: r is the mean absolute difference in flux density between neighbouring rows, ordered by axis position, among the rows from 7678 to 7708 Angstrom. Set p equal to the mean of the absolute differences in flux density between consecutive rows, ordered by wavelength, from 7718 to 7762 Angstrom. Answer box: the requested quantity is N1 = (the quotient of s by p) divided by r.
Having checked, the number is 66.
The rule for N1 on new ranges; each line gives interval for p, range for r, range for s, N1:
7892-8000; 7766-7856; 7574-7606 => 84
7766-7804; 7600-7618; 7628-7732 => 50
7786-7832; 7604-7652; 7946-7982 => 44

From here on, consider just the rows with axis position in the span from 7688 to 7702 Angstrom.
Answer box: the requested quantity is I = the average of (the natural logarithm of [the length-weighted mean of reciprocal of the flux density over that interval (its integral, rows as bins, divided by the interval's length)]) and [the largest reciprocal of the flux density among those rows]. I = -2.36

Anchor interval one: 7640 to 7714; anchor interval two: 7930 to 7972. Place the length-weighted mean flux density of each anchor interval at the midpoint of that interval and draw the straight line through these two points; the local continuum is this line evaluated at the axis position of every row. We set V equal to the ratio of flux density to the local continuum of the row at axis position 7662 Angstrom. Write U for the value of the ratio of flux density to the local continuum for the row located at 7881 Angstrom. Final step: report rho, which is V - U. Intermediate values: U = 1.03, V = 0.98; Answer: -0.049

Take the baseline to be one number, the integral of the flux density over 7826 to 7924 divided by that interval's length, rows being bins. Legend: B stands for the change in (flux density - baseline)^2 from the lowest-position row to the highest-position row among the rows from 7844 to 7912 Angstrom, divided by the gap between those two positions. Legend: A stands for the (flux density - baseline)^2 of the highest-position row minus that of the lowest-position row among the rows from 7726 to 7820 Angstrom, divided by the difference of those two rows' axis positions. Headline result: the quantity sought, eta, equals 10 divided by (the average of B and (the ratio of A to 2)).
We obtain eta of 53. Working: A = 0.9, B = -0.1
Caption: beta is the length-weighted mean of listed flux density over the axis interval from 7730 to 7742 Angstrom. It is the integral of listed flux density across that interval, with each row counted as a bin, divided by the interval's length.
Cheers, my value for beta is 115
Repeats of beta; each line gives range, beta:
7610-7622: 118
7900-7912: 116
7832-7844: 110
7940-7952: 110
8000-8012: 121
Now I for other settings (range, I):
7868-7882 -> -2.37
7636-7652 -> -2.38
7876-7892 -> -2.37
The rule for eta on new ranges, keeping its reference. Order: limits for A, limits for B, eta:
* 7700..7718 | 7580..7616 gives -7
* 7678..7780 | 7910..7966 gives 349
